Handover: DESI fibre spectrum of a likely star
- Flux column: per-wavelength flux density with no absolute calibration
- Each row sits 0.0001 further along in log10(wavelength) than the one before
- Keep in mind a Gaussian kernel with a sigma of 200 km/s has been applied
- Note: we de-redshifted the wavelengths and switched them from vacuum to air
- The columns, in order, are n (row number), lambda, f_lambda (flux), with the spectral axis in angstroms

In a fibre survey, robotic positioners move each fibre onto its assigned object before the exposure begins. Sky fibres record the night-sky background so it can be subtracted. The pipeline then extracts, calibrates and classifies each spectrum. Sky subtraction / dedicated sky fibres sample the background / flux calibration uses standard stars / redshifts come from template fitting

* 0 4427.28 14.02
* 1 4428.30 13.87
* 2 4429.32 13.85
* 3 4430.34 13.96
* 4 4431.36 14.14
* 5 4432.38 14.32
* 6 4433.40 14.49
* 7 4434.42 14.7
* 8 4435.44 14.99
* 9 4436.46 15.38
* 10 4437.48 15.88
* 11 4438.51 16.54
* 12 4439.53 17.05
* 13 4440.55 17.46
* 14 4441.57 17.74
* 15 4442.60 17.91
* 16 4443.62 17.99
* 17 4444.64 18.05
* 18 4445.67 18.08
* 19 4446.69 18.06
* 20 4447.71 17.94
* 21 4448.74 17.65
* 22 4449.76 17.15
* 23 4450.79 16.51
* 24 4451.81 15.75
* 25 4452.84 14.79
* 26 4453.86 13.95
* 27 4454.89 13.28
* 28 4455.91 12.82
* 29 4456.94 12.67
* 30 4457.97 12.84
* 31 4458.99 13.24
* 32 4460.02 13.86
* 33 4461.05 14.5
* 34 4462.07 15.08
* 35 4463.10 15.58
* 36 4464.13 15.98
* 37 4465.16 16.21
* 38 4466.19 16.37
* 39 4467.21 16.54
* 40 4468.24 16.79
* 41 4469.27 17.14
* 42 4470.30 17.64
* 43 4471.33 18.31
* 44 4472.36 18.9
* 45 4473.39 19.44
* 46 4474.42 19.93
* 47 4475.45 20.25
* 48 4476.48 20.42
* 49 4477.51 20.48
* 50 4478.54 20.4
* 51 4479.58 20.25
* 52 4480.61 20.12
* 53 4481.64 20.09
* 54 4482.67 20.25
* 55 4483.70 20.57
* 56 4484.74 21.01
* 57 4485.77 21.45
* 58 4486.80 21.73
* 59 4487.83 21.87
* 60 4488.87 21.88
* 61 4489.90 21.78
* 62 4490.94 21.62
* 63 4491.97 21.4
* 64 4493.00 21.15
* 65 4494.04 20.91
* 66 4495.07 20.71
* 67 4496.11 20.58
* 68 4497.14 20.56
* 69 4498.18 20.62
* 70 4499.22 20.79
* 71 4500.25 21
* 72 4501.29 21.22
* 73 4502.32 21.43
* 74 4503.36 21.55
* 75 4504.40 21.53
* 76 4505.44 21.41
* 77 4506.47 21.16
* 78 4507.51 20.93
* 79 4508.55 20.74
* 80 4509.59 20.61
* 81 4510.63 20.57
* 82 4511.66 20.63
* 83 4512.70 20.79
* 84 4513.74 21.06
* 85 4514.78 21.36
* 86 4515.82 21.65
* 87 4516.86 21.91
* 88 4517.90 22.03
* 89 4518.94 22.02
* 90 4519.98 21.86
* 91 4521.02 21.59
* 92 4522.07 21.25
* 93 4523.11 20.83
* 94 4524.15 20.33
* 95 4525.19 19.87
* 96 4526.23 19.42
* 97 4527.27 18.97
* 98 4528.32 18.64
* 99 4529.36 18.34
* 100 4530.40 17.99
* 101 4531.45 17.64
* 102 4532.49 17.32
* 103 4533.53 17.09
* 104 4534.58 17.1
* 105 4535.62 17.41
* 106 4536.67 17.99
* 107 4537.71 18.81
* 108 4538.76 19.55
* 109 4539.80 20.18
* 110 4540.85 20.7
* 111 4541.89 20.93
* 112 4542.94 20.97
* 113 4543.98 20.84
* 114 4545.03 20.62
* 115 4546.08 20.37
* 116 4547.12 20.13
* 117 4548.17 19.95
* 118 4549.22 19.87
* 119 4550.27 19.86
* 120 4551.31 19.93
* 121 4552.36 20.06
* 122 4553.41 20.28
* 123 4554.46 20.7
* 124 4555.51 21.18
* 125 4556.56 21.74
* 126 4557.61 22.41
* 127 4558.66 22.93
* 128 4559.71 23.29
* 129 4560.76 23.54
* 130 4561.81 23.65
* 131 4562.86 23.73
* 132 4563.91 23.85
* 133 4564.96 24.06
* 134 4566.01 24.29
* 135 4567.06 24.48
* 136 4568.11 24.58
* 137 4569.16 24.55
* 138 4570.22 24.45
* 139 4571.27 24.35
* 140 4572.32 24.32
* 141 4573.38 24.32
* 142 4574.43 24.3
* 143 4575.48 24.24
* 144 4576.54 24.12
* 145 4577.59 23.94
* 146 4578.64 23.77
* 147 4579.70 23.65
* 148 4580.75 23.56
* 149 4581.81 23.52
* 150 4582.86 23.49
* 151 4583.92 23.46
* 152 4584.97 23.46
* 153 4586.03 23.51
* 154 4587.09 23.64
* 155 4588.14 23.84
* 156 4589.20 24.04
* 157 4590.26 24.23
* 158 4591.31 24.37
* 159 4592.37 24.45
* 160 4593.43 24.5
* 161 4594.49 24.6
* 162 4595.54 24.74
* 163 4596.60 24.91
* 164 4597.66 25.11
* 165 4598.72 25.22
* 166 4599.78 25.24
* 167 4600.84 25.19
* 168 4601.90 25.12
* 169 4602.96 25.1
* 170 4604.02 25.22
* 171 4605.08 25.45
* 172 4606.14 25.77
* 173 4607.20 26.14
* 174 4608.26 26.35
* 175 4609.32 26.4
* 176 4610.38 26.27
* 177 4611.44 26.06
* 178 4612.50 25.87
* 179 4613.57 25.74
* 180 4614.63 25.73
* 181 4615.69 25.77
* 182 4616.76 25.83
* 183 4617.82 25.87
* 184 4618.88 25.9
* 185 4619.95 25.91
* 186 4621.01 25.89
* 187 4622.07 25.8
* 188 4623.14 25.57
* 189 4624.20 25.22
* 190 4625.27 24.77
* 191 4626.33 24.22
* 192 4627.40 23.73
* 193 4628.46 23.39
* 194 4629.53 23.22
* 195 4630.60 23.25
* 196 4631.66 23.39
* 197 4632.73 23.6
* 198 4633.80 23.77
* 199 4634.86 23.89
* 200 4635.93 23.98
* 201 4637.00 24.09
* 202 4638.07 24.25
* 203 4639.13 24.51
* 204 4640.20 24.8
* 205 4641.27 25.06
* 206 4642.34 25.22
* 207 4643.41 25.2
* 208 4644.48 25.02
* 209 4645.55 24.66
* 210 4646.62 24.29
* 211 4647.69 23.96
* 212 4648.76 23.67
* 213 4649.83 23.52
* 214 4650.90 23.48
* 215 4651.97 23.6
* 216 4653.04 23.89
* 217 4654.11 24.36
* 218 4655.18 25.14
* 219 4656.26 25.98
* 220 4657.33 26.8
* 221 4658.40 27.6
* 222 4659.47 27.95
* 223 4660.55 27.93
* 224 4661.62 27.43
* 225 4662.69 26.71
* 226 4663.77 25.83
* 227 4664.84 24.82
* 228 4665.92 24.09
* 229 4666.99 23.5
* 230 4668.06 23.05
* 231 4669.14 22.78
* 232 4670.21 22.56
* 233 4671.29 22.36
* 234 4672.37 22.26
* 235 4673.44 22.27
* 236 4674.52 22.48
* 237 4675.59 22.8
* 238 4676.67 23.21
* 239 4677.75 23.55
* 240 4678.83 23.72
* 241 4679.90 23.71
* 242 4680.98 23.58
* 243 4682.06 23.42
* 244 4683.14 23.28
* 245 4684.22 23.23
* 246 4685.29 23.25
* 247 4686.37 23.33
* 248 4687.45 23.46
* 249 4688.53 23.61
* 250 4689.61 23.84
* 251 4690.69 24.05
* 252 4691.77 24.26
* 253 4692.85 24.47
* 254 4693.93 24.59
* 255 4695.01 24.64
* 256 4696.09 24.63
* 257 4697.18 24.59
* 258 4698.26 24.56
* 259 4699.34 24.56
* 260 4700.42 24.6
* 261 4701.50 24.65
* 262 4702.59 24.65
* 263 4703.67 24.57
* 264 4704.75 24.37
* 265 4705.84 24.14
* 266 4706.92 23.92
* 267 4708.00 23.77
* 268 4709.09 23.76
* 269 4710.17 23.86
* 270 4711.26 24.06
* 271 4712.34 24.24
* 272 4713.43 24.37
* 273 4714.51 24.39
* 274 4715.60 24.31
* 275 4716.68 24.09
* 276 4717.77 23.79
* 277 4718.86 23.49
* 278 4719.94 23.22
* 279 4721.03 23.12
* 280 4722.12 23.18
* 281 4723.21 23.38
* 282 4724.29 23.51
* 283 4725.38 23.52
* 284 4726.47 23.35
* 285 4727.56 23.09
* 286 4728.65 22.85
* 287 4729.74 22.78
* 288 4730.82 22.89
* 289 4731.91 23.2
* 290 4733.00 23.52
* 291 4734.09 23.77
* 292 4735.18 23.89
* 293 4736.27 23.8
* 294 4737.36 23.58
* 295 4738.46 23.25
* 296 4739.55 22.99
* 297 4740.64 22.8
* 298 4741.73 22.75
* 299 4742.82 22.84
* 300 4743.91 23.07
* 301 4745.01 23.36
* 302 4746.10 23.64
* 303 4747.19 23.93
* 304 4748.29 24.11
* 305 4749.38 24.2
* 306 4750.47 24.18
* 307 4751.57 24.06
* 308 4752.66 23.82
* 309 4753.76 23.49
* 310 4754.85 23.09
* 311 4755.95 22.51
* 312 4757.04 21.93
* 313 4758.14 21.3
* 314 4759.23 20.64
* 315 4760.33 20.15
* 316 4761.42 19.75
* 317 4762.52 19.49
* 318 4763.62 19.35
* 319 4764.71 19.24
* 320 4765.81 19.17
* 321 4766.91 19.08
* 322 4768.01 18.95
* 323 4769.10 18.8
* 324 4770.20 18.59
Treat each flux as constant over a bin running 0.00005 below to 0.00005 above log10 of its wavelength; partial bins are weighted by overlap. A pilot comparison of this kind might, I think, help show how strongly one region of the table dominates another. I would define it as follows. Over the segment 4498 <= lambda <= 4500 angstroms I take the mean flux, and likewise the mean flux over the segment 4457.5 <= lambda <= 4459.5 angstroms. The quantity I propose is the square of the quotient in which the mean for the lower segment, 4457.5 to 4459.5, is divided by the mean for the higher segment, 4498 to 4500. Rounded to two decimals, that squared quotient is 0.40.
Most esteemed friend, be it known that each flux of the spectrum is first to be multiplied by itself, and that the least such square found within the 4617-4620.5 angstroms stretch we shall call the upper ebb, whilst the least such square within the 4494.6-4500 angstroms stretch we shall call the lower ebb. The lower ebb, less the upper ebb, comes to -247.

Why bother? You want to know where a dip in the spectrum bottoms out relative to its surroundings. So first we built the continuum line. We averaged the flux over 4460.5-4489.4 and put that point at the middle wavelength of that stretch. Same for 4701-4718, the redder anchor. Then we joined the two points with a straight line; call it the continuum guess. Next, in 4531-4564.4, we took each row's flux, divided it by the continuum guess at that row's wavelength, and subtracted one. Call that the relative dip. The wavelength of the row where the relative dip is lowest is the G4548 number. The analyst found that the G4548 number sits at 4534.58 angstroms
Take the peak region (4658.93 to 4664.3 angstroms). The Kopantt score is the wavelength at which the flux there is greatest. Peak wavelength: 4659.47 angstroms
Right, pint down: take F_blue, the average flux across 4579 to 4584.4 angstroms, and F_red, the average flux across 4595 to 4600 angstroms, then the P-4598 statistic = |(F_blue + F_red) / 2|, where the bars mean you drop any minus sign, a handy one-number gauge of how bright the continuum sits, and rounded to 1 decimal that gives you 24.3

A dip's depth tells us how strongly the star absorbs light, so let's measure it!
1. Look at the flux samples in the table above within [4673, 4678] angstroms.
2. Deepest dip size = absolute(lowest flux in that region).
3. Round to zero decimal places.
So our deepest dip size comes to 22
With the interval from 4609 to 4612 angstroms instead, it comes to 26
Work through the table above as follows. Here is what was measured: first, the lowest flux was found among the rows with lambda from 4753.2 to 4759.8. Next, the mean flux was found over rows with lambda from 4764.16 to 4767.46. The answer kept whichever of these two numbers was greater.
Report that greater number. 20.6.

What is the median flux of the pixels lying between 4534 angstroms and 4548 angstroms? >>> 20.2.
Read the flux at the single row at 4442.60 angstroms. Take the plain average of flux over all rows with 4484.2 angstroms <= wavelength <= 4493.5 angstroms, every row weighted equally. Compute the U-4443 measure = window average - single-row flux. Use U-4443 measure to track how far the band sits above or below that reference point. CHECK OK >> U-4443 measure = 3.6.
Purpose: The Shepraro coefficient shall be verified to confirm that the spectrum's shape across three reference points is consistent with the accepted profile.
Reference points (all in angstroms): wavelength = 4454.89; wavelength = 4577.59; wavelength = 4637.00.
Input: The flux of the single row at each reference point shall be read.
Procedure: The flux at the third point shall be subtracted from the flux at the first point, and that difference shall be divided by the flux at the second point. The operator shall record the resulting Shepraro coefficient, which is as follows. -0.5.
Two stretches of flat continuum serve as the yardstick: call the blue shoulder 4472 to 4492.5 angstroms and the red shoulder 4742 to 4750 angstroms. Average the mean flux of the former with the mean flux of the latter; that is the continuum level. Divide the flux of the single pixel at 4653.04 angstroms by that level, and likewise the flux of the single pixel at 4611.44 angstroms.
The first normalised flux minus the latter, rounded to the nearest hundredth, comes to -0.10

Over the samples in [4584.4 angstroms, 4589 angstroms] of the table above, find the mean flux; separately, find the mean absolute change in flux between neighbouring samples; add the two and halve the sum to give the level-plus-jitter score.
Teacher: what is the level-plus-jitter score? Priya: 11.9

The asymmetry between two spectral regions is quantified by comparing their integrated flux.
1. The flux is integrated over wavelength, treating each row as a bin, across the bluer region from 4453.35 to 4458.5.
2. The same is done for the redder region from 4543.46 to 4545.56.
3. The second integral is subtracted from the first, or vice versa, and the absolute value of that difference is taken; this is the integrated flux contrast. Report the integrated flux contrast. 24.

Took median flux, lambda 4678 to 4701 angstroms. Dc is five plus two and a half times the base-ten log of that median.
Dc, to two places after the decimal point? 8.44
